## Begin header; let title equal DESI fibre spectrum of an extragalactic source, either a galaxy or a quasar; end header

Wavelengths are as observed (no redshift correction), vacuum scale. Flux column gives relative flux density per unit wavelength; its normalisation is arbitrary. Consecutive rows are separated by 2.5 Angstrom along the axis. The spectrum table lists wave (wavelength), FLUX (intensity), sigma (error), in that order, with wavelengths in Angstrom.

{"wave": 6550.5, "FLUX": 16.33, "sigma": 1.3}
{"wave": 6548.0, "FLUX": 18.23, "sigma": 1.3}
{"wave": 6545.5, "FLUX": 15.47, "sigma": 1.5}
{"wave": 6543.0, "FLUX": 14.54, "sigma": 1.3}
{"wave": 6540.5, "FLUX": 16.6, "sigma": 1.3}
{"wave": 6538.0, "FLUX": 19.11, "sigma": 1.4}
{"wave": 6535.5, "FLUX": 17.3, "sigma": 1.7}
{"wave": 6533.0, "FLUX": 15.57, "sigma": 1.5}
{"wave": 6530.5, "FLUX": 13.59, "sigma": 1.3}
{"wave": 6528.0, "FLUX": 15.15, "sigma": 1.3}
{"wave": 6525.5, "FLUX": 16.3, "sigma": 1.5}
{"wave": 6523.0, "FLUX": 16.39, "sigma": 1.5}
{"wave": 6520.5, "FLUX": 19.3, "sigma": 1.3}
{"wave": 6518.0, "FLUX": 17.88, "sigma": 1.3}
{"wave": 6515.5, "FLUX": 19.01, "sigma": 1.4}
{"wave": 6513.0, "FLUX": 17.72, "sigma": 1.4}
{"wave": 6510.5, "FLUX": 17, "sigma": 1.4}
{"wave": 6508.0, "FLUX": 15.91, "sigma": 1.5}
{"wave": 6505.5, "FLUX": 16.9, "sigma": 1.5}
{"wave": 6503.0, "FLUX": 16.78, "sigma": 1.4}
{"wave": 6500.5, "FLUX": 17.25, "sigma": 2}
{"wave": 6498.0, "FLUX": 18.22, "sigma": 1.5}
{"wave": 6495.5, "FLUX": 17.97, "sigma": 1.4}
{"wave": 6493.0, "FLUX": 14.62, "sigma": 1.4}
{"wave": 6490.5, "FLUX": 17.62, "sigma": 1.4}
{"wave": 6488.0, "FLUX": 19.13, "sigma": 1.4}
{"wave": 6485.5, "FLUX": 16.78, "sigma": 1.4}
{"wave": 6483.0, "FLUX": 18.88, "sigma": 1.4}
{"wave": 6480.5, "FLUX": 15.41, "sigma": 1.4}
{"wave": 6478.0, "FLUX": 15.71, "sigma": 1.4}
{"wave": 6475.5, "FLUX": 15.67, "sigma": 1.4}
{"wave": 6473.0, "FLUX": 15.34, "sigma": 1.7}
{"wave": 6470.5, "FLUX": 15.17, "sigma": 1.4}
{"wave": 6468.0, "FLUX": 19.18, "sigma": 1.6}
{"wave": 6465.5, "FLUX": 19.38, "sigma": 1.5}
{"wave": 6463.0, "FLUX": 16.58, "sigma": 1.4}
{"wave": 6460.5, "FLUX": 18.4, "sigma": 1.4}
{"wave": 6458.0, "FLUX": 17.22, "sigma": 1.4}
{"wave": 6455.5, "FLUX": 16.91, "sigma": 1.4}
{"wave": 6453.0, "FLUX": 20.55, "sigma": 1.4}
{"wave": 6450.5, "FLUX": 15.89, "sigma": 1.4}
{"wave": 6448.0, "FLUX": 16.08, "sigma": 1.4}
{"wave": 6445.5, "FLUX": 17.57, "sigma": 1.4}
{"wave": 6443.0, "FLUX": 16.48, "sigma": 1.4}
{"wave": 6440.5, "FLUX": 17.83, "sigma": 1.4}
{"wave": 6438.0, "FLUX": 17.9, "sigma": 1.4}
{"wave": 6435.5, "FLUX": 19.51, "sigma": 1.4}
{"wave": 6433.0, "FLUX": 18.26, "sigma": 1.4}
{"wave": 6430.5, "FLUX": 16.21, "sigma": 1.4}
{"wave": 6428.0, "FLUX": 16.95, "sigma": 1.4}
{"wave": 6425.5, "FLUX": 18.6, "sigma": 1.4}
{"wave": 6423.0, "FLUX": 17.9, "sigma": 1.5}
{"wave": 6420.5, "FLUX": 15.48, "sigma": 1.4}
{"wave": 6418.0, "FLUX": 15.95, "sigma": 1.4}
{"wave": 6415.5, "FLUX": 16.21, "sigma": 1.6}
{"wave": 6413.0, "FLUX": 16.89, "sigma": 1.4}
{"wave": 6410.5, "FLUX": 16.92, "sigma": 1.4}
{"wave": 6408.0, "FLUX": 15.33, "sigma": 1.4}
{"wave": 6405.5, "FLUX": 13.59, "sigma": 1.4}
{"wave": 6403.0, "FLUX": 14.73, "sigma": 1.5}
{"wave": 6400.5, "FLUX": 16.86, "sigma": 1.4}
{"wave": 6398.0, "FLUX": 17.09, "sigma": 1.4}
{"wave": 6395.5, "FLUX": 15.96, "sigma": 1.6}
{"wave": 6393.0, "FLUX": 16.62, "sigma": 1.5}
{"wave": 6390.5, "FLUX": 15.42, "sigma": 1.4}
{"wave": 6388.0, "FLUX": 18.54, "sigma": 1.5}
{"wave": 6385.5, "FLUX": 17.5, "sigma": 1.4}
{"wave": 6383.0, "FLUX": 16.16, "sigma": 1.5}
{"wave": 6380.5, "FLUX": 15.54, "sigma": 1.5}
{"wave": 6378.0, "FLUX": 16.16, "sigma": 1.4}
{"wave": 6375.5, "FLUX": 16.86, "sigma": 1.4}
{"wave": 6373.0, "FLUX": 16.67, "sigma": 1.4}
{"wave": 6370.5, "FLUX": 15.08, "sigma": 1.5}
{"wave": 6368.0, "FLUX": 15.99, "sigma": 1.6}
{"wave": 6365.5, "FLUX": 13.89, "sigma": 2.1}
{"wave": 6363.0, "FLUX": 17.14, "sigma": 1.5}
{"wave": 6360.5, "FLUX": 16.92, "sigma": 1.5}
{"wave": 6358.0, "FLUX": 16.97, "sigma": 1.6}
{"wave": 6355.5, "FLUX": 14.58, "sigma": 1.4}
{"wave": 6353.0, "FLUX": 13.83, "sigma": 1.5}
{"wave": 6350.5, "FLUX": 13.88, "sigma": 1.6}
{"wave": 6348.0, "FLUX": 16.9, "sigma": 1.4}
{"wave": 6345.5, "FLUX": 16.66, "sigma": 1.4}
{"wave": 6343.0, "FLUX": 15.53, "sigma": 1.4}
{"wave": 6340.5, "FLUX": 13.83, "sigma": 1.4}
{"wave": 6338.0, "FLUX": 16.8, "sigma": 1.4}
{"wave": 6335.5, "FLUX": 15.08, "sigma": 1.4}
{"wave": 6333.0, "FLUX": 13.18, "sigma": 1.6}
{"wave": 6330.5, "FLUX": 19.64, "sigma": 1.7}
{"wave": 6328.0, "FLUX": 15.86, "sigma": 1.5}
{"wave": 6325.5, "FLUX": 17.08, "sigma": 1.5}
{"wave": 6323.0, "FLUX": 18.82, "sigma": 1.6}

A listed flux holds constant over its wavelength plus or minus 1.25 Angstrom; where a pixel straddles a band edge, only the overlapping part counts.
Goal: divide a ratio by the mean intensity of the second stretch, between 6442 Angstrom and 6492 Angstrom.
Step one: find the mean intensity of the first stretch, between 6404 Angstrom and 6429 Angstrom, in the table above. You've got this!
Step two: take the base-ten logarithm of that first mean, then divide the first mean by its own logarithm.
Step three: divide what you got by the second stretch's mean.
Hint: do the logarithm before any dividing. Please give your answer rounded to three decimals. 0.784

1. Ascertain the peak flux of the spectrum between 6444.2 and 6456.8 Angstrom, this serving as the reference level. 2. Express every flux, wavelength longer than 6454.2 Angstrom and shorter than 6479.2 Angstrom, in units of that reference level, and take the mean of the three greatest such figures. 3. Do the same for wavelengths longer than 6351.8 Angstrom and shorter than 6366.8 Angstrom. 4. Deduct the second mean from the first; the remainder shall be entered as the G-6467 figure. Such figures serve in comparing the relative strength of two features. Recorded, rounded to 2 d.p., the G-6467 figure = 0.10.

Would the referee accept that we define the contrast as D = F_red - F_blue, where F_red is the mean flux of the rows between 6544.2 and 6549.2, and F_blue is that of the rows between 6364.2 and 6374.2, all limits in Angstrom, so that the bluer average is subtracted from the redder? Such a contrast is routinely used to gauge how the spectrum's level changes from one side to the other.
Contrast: 1.4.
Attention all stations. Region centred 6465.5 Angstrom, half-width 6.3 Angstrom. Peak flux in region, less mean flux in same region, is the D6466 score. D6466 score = 1.6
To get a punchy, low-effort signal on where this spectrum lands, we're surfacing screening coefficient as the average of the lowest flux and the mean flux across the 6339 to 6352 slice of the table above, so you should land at 14.6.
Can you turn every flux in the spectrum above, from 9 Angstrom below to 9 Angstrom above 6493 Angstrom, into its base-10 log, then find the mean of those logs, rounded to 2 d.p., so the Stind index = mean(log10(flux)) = 1.24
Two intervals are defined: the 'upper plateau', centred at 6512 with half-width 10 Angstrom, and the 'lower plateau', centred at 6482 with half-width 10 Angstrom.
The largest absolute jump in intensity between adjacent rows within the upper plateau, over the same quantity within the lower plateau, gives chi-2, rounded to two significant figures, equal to 0.41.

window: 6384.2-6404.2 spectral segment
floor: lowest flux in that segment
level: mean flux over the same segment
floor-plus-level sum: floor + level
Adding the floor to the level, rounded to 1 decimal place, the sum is 31.3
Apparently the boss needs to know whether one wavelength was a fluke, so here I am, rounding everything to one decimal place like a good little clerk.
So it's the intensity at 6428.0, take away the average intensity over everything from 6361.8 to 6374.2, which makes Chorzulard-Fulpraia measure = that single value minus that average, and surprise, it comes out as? 1.2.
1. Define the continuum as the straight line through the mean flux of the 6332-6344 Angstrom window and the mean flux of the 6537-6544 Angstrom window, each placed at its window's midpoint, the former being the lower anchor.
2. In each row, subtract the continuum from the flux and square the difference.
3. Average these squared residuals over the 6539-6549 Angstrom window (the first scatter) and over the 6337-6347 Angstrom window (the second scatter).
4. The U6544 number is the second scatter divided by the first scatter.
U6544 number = 0.9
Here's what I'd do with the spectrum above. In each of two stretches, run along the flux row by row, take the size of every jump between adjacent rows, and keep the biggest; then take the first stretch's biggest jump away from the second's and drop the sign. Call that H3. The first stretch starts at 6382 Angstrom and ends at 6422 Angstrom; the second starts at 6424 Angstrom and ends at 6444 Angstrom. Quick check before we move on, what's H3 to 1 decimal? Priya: 1.1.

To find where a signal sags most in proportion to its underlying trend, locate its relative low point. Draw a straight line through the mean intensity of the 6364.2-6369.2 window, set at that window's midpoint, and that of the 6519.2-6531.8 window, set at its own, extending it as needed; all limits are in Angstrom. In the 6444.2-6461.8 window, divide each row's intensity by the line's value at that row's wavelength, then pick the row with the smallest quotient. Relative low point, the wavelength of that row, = 6450.5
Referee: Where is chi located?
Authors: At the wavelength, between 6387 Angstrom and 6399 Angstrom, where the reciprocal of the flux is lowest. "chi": 6388.0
